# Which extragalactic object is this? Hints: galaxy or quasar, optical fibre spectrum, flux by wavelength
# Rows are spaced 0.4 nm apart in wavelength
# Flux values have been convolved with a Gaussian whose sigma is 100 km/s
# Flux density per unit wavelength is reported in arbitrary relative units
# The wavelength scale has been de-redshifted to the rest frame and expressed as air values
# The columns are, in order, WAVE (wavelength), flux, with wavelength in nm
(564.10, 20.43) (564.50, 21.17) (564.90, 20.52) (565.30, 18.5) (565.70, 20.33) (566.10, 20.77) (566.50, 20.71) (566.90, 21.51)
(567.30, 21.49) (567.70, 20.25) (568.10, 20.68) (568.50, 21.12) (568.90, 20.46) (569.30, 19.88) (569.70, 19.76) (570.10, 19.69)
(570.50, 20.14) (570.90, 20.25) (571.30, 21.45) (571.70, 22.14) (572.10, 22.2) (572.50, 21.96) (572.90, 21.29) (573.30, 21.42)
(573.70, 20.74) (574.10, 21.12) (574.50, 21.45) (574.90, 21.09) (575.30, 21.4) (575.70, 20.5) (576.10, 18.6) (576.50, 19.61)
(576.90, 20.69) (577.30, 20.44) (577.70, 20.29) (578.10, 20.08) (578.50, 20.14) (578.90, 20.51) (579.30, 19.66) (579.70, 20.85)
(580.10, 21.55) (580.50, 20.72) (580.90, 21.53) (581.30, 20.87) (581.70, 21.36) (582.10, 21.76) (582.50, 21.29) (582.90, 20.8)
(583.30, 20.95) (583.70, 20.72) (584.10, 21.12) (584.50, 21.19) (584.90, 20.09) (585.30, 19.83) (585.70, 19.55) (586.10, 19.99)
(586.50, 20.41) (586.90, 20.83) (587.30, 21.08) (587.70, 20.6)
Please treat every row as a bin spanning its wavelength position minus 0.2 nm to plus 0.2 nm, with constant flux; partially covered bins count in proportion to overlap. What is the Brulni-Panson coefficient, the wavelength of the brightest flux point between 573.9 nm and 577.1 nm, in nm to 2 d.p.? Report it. 574.50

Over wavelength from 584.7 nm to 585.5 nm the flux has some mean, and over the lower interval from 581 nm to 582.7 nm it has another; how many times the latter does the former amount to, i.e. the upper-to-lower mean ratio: 0.94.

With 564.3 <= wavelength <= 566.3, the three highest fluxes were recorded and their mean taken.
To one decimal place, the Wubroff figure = 20.8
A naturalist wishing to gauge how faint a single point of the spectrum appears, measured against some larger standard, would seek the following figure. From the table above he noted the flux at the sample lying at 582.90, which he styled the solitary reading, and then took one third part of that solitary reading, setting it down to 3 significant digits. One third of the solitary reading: 6.93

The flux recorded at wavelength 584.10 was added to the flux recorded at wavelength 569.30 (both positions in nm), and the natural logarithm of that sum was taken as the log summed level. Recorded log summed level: 3.71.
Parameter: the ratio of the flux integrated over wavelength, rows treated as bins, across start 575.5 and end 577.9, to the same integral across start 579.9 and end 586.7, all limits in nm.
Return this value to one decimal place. 0.3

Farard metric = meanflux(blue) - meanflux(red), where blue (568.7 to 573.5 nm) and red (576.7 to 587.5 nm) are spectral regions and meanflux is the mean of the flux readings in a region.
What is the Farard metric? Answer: 0.21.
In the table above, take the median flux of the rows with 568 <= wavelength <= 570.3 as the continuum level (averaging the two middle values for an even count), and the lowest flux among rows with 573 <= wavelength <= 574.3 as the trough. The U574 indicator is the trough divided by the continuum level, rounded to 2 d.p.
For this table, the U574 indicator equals 1.03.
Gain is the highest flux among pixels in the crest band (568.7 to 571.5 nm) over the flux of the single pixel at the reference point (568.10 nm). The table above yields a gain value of 1.04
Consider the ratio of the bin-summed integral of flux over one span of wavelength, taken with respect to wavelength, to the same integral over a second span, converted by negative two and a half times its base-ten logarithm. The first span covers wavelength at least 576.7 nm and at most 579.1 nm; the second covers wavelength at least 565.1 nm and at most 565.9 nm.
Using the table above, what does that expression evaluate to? -1.24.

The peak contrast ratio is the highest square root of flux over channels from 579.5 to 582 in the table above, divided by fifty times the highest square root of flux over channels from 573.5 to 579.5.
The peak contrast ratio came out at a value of 0.0200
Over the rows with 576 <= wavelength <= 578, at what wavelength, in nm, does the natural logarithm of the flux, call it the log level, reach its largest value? 576.90 nm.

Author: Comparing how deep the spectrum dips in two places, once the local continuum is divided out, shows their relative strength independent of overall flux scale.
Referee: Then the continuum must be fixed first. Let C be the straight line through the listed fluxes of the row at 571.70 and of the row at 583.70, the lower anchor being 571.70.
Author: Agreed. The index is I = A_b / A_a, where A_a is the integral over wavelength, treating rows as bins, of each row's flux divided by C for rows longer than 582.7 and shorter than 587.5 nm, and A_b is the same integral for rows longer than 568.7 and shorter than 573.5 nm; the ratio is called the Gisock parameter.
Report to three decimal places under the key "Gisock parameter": 0.941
